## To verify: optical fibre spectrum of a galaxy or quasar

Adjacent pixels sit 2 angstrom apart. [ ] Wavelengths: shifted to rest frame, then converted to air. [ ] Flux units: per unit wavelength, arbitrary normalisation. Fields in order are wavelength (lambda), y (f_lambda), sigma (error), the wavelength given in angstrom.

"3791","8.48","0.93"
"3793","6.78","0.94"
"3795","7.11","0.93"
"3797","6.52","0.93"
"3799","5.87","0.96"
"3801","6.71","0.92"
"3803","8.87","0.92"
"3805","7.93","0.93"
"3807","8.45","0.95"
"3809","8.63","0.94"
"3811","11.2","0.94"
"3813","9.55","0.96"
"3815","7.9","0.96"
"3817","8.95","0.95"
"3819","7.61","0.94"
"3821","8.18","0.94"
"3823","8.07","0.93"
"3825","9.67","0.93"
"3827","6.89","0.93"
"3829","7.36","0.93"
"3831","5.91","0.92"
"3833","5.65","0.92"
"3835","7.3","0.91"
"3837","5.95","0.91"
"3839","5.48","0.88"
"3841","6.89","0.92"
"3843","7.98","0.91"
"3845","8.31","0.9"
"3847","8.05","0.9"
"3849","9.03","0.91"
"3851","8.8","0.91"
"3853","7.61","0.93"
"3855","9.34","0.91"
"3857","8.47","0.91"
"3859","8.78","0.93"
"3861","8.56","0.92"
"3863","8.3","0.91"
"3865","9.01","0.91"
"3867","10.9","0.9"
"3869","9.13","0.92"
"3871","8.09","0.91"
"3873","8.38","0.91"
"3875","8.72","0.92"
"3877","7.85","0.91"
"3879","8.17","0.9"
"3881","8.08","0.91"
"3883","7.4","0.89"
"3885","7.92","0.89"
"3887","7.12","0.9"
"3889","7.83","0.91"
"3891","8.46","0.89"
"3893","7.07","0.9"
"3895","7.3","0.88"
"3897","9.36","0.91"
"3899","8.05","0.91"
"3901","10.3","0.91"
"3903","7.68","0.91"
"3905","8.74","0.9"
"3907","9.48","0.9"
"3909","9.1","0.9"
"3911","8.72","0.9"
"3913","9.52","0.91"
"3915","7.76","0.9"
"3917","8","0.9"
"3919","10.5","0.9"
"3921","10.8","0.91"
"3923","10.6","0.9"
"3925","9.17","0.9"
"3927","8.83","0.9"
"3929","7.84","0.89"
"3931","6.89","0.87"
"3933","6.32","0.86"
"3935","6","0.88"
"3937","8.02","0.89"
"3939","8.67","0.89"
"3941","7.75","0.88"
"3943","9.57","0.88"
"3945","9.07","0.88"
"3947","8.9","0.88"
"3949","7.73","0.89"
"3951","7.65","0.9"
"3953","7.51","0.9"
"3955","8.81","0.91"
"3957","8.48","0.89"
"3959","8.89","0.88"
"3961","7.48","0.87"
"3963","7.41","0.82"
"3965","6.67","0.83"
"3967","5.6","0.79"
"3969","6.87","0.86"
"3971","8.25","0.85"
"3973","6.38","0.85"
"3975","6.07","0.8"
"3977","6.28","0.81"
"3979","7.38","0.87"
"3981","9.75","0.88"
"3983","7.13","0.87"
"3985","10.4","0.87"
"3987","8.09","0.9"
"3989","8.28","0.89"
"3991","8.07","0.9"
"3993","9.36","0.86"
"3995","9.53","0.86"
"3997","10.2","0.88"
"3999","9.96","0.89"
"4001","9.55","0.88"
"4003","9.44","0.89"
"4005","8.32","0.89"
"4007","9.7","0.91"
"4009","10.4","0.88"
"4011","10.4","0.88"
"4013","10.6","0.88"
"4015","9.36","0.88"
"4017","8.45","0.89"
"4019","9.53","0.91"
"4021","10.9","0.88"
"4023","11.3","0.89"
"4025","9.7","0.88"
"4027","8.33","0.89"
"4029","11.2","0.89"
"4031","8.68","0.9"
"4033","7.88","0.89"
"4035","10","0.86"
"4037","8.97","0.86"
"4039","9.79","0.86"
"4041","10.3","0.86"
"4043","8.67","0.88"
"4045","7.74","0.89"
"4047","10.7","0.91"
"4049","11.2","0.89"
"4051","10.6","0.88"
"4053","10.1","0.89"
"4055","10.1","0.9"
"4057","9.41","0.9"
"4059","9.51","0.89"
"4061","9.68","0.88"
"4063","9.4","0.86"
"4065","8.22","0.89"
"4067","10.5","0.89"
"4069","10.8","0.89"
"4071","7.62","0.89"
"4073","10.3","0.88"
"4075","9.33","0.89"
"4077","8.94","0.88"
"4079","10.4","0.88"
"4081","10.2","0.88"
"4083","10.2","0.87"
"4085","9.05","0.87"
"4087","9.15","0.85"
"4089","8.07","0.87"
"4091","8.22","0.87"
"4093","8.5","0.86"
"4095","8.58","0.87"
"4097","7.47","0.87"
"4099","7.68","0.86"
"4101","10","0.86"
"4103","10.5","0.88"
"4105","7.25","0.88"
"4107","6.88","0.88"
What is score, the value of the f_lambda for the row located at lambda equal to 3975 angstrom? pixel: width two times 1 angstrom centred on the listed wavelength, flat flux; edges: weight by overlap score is 6.07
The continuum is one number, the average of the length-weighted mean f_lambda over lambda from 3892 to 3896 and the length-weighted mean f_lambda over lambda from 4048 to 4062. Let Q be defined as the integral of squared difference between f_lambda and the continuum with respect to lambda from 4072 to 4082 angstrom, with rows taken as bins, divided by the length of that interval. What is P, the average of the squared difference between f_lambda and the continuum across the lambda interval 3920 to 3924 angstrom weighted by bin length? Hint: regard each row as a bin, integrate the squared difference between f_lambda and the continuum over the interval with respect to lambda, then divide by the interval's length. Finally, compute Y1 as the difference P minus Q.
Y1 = 2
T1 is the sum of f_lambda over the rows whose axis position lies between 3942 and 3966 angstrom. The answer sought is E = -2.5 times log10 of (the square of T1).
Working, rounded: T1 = 98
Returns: -10.0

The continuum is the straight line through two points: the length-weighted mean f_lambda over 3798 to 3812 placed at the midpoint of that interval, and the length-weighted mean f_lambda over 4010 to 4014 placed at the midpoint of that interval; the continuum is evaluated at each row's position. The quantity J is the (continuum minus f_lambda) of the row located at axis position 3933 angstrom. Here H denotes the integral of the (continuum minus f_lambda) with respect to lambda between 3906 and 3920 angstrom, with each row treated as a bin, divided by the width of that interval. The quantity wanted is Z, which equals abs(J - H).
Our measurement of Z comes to 2.9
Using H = 0.41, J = 3.3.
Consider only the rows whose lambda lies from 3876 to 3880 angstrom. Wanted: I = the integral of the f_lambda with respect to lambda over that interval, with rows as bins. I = 32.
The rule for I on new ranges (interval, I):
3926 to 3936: 72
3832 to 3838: 38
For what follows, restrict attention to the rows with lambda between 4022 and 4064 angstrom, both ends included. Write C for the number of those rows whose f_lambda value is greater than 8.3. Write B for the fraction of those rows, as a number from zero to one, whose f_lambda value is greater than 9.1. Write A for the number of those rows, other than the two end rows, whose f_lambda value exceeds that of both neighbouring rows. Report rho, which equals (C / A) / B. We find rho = 5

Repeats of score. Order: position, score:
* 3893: 7.07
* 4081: 10.2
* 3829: 7.36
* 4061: 9.68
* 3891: 8.46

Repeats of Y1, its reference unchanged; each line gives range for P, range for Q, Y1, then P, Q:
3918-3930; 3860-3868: 1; 2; 1.3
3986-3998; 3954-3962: 0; 1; 0.4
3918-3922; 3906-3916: 4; 4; 0.5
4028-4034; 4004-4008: 2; 2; 0.6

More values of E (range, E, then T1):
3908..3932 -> -10.2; 108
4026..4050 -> -10.3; 113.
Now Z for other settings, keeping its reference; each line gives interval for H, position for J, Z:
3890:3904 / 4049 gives 1.2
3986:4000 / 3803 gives 1.9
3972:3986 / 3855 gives 3.1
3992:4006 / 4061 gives 0.5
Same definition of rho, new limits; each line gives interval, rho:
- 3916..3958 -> 12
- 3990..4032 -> 7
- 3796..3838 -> 7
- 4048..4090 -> 5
